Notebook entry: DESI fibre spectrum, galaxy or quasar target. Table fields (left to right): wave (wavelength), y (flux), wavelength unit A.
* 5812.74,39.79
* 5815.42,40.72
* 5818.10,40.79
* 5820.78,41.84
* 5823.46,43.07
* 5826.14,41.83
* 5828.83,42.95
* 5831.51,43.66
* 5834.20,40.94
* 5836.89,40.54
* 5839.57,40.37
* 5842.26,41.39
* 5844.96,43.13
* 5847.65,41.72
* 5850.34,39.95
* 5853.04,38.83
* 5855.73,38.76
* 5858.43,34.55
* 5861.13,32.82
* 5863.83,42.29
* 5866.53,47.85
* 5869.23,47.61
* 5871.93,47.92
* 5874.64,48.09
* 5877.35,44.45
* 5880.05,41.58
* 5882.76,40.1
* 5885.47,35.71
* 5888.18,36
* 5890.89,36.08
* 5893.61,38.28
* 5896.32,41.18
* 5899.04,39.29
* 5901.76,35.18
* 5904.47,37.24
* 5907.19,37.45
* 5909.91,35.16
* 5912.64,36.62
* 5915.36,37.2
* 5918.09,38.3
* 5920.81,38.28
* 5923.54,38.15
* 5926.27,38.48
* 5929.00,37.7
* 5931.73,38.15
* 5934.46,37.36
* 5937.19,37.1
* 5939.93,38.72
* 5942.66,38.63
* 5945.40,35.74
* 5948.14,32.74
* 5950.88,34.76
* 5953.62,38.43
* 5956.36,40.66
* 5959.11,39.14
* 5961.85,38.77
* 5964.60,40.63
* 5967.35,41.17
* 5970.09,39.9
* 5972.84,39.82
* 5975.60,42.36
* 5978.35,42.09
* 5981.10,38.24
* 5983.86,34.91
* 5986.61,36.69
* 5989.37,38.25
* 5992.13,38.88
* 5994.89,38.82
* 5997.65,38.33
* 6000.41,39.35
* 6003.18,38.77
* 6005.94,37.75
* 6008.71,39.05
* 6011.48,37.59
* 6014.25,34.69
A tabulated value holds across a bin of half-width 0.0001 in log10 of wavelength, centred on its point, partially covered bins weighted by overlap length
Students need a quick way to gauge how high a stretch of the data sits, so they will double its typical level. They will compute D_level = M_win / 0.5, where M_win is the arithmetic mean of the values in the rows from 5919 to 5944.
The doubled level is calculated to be 76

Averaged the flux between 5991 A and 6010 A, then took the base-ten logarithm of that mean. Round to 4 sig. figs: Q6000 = 1.588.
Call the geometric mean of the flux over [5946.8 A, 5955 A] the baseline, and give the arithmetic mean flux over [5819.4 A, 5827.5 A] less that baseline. 7.0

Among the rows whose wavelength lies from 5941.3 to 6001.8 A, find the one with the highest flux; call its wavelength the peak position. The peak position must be 5975.60 A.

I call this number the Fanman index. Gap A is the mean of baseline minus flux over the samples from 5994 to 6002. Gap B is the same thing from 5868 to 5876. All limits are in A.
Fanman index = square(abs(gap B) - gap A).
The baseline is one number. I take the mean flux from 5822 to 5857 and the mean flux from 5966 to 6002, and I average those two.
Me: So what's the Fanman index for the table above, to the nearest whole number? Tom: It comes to 39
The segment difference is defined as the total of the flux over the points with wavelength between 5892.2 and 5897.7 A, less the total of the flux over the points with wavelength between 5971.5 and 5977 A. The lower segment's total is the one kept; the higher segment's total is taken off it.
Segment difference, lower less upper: -3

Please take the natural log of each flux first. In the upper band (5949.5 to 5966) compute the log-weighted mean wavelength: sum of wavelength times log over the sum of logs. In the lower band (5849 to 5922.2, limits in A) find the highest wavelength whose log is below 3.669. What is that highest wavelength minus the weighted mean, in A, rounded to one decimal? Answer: -37.0 A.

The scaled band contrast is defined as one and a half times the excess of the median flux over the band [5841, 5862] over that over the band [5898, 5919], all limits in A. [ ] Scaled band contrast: 3.3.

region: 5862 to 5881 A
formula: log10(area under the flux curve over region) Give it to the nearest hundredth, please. 2.94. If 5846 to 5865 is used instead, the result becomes 2.86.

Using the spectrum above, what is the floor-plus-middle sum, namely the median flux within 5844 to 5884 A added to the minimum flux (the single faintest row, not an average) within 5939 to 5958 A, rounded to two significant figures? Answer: 74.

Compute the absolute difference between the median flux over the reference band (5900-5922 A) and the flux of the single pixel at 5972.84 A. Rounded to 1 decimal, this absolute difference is 2.6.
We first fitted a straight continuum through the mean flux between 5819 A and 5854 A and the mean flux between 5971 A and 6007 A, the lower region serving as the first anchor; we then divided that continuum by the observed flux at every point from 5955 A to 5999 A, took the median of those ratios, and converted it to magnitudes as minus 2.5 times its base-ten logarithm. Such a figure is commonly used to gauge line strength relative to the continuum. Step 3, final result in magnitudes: 0.00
